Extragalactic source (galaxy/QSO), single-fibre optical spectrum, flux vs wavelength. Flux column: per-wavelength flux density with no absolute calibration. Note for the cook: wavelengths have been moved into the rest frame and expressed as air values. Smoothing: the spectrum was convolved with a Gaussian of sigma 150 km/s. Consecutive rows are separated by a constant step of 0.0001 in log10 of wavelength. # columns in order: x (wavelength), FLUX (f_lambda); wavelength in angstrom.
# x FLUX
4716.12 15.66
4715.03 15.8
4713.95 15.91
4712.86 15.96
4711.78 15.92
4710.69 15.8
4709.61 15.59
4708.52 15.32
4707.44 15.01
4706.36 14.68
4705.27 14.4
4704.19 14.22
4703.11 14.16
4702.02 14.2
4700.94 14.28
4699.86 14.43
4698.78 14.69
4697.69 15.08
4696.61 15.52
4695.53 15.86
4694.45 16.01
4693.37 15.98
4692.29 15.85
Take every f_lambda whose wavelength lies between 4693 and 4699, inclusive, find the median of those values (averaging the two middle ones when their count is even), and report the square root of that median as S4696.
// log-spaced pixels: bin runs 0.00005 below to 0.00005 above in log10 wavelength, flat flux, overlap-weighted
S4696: 3.96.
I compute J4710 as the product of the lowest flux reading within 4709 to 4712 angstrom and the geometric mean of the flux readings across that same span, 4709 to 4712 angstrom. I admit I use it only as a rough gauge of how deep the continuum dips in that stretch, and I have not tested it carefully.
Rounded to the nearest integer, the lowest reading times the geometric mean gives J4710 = 246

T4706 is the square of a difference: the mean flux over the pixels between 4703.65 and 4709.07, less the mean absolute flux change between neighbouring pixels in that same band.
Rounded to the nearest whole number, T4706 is 209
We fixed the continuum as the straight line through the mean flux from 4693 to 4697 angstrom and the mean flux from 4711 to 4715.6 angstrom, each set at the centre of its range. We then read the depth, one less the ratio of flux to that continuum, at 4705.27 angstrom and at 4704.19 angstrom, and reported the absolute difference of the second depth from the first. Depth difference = 0.011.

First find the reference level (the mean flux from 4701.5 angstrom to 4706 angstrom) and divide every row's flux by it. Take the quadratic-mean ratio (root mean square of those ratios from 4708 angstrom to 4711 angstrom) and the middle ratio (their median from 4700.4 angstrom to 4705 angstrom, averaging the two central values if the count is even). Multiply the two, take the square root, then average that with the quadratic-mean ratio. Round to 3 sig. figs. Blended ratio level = 1.07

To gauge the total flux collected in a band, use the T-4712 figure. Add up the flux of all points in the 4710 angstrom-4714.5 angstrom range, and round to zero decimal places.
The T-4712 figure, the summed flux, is 64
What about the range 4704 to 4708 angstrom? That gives 58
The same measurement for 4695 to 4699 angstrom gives 61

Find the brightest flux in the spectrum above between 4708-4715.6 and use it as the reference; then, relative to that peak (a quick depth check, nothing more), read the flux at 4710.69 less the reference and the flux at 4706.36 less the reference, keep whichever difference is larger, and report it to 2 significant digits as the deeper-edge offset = -0.16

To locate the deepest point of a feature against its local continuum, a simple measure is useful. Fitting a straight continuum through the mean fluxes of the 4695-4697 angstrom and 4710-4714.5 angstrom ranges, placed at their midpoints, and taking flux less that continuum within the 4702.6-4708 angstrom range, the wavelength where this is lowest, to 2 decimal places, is 4703.11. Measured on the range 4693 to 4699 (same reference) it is 4698.78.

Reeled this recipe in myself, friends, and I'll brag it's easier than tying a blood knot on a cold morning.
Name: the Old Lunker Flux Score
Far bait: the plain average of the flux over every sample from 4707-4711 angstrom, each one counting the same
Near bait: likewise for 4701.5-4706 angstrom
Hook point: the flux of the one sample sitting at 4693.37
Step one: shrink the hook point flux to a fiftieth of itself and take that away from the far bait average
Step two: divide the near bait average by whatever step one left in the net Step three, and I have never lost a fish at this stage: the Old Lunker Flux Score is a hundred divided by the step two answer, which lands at 106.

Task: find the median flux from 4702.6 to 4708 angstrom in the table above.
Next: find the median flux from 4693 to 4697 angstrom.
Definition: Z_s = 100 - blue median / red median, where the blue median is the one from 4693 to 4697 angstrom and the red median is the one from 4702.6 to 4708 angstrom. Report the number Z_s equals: 98.9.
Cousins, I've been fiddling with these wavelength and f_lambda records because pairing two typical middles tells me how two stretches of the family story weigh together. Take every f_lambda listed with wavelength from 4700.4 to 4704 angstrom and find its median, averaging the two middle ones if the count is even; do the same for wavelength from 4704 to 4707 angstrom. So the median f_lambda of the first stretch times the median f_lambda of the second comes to 204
